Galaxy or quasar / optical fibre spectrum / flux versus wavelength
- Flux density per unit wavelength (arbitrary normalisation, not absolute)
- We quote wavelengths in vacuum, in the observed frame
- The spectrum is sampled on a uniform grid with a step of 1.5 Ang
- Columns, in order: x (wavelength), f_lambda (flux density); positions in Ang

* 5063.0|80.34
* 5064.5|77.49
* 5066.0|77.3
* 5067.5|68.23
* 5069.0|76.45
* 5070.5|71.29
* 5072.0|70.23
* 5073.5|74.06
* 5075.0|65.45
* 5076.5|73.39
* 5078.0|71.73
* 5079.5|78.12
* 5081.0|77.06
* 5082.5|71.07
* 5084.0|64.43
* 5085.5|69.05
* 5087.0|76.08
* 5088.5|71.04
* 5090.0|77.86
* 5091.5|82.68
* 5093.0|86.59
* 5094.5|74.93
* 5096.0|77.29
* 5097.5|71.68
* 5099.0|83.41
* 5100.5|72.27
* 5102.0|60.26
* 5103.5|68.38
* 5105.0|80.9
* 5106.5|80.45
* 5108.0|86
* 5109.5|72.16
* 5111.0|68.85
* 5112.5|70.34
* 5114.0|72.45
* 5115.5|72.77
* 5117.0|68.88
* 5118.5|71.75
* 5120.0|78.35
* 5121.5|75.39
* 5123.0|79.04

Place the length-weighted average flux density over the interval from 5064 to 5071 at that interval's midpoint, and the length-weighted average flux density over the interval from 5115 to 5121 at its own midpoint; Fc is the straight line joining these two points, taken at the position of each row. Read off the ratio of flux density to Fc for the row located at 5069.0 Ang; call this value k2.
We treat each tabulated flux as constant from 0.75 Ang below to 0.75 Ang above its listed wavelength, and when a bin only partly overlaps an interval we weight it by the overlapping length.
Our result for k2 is 1.03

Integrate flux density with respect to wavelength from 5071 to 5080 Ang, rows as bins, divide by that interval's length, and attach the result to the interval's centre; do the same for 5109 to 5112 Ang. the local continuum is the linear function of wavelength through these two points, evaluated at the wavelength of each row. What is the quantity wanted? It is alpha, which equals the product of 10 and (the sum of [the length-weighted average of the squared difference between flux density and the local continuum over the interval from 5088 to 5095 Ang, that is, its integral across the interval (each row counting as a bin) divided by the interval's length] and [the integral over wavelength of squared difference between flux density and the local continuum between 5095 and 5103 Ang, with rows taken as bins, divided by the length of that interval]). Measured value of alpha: 1494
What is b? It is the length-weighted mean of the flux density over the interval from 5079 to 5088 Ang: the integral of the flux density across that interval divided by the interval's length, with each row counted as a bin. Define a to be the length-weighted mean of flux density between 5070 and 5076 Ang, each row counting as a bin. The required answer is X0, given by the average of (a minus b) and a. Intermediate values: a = 70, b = 72.4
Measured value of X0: 34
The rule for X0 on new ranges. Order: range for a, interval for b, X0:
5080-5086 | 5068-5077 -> 35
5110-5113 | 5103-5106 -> 32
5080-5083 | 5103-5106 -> 37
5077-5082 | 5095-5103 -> 39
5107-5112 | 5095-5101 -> 38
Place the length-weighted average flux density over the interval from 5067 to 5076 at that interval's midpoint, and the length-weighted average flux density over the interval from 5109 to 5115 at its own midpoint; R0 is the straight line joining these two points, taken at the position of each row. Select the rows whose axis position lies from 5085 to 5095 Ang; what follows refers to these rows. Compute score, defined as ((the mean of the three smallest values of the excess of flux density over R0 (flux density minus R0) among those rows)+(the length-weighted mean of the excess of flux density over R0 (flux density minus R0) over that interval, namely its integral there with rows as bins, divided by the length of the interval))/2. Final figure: 3.4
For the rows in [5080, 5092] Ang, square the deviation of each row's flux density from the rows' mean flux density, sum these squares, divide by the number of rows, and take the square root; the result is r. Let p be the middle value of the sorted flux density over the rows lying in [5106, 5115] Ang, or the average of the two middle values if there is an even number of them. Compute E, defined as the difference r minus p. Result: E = -66.9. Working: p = 72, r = 5.4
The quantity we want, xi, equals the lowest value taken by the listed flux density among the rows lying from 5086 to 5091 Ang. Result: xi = 71.04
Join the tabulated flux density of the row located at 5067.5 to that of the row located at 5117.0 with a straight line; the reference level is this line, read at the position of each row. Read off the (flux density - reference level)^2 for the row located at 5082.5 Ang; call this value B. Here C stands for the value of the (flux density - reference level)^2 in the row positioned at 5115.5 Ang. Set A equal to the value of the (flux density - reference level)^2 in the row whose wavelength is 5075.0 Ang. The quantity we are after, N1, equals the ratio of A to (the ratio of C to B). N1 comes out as 4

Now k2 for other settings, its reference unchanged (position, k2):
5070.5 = 0.96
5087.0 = 1.03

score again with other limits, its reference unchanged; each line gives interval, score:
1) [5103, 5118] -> 0.5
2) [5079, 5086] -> -1.1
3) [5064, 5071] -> 2.0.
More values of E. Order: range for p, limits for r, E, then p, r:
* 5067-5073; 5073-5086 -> -66.3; 71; 4.4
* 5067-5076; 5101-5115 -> -63.3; 71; 7.4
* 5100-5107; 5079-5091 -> -67.6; 72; 4.6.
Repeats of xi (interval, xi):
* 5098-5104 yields 60.26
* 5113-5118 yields 68.88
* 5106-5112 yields 68.85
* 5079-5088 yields 64.43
